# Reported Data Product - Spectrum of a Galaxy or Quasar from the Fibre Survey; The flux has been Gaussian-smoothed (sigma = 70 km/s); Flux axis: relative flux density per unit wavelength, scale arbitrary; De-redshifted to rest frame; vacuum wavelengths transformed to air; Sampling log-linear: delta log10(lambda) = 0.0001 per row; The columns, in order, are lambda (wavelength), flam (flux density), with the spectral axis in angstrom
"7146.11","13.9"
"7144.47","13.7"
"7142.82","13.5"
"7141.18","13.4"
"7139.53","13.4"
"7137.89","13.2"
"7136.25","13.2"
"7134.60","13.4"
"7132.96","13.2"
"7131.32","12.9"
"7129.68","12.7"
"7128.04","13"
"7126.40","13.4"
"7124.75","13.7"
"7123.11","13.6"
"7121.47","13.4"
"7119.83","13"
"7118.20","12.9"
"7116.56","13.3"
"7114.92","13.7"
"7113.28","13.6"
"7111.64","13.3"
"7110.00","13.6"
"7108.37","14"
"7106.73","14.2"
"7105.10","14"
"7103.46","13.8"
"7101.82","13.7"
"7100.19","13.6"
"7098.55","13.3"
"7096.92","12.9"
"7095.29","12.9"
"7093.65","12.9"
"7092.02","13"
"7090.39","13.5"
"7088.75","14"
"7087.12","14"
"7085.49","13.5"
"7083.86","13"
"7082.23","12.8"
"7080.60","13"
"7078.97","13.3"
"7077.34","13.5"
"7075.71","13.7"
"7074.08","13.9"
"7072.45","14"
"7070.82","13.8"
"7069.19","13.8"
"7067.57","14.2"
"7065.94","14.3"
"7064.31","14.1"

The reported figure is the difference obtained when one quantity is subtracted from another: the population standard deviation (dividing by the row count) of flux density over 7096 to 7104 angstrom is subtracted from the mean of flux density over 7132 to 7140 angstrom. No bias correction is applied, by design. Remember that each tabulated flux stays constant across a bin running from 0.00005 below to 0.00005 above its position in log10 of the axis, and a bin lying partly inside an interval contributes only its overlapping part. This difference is 13.0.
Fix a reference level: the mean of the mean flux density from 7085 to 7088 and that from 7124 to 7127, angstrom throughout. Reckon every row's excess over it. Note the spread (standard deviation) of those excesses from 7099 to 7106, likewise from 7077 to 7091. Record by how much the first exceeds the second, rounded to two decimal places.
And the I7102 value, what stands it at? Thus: -0.25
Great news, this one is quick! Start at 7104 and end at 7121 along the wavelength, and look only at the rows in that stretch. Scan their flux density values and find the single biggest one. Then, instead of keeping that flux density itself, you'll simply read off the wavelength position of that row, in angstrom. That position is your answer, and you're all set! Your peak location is 7106.73 angstrom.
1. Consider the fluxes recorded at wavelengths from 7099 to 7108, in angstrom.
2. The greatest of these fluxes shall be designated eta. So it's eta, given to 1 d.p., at 14.2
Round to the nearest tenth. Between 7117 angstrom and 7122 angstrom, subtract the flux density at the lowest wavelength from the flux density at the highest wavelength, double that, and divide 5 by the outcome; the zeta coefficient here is 5.0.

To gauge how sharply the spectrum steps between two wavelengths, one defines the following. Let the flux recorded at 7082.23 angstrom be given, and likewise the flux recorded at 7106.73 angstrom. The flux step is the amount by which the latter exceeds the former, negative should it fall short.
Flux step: 1.4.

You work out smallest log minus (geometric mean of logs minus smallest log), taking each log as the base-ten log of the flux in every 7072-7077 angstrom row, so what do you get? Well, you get 1.13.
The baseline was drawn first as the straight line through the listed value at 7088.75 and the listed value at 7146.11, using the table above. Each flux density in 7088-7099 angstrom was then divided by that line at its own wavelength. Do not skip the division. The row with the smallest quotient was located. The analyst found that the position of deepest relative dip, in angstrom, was 7093.65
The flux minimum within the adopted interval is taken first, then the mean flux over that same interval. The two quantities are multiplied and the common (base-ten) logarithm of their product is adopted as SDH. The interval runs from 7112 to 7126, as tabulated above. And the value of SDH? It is 2.24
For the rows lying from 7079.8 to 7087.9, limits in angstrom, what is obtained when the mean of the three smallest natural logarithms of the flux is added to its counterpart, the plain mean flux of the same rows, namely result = 15.82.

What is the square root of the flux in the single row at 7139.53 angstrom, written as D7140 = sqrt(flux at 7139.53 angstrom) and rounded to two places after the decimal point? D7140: 3.66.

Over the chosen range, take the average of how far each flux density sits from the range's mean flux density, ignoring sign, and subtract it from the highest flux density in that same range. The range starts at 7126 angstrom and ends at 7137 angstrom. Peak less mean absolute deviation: 13.2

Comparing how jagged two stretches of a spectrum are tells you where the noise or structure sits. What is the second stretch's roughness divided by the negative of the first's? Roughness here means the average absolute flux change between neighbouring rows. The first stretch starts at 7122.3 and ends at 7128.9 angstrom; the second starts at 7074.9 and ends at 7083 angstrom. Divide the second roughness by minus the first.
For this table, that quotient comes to -0.84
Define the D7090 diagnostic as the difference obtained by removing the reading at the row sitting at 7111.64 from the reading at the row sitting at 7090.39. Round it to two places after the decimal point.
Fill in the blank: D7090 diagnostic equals 0.20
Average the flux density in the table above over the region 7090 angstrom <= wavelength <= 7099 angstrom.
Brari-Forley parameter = 13.1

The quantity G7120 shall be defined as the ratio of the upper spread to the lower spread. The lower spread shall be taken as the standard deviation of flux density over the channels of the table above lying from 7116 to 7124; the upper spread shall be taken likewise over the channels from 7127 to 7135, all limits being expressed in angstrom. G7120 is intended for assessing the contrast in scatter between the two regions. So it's 0.94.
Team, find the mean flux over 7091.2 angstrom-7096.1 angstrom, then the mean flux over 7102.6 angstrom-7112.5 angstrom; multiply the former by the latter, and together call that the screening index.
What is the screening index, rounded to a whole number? 179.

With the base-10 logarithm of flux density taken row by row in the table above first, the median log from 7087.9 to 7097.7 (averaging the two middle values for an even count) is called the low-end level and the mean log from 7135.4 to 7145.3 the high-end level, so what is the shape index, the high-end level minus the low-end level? 0.015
